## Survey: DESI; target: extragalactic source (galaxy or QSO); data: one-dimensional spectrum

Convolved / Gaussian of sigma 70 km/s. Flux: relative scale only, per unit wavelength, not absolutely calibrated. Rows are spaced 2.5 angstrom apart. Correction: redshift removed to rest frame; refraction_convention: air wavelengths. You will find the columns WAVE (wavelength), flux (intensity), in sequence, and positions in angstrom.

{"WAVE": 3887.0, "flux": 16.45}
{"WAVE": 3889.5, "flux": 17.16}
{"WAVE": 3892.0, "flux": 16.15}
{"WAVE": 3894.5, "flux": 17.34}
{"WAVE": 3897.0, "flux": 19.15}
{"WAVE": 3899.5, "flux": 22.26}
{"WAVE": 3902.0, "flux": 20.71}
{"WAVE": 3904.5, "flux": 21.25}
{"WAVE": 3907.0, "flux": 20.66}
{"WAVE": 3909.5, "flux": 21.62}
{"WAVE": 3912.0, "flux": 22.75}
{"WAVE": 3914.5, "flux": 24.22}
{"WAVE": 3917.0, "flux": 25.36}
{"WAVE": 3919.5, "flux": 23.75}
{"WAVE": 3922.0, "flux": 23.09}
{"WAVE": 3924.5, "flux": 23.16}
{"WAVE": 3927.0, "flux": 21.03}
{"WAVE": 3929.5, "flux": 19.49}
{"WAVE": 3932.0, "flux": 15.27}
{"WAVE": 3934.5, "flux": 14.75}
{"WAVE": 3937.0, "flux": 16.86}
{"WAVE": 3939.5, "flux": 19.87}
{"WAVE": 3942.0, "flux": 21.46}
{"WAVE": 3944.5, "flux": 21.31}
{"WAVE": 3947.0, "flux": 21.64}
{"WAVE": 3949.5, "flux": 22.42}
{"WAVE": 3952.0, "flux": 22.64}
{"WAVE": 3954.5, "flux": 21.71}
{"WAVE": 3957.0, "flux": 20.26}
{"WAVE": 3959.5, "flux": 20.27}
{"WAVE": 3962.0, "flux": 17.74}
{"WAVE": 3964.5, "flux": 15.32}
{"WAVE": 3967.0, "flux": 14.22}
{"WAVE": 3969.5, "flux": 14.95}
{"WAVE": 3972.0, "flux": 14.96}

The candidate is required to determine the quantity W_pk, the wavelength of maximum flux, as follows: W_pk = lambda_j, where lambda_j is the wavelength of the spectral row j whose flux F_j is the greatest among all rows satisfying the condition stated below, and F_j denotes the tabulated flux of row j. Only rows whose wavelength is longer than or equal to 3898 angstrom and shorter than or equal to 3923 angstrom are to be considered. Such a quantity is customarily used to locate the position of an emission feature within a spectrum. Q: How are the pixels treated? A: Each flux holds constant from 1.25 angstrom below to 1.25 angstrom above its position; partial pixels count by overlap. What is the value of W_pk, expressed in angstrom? 3917.0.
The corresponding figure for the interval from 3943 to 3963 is 3952.0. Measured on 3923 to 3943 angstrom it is 3924.5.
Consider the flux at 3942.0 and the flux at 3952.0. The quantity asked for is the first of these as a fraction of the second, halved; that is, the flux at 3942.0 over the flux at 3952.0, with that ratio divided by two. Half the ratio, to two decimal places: 0.47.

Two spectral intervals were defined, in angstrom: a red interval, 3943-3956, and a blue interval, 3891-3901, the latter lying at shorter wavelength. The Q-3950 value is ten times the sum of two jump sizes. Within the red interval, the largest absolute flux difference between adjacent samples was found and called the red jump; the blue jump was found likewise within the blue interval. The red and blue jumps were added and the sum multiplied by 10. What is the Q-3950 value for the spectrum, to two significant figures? 40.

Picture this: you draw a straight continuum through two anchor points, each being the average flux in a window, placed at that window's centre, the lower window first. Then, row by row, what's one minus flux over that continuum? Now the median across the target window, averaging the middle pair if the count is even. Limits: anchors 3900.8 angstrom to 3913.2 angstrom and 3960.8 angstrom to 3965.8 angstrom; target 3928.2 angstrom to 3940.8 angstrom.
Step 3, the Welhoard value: 0.10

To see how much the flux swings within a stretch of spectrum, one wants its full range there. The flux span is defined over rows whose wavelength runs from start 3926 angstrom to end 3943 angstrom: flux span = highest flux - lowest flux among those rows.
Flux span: 6.7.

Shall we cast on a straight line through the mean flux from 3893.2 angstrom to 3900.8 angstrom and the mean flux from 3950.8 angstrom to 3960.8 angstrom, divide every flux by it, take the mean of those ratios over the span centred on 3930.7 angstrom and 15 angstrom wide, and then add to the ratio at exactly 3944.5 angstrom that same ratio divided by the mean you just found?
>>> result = 2.15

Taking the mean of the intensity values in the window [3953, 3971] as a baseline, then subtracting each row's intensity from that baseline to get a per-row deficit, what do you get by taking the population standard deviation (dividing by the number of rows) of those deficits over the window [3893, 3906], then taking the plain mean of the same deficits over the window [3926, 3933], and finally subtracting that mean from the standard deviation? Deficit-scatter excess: 3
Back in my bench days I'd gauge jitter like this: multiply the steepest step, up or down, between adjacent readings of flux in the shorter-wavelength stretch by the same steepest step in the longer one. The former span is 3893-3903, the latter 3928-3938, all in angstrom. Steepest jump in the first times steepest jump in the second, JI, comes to 13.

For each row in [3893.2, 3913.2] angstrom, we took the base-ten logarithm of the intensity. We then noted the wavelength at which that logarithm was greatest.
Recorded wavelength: 3912.0 angstrom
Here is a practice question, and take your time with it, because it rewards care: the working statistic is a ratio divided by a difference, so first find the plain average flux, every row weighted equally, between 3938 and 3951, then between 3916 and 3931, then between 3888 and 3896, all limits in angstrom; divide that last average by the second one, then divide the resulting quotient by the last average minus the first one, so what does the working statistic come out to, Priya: -0.17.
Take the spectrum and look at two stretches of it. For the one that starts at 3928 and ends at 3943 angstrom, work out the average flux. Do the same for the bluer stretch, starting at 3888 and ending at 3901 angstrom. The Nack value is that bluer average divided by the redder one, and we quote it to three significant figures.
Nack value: 1.03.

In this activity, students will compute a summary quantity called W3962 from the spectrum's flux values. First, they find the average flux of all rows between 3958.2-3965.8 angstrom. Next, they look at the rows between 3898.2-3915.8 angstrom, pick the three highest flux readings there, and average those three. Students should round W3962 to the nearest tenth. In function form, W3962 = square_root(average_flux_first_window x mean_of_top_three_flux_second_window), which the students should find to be 20.3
